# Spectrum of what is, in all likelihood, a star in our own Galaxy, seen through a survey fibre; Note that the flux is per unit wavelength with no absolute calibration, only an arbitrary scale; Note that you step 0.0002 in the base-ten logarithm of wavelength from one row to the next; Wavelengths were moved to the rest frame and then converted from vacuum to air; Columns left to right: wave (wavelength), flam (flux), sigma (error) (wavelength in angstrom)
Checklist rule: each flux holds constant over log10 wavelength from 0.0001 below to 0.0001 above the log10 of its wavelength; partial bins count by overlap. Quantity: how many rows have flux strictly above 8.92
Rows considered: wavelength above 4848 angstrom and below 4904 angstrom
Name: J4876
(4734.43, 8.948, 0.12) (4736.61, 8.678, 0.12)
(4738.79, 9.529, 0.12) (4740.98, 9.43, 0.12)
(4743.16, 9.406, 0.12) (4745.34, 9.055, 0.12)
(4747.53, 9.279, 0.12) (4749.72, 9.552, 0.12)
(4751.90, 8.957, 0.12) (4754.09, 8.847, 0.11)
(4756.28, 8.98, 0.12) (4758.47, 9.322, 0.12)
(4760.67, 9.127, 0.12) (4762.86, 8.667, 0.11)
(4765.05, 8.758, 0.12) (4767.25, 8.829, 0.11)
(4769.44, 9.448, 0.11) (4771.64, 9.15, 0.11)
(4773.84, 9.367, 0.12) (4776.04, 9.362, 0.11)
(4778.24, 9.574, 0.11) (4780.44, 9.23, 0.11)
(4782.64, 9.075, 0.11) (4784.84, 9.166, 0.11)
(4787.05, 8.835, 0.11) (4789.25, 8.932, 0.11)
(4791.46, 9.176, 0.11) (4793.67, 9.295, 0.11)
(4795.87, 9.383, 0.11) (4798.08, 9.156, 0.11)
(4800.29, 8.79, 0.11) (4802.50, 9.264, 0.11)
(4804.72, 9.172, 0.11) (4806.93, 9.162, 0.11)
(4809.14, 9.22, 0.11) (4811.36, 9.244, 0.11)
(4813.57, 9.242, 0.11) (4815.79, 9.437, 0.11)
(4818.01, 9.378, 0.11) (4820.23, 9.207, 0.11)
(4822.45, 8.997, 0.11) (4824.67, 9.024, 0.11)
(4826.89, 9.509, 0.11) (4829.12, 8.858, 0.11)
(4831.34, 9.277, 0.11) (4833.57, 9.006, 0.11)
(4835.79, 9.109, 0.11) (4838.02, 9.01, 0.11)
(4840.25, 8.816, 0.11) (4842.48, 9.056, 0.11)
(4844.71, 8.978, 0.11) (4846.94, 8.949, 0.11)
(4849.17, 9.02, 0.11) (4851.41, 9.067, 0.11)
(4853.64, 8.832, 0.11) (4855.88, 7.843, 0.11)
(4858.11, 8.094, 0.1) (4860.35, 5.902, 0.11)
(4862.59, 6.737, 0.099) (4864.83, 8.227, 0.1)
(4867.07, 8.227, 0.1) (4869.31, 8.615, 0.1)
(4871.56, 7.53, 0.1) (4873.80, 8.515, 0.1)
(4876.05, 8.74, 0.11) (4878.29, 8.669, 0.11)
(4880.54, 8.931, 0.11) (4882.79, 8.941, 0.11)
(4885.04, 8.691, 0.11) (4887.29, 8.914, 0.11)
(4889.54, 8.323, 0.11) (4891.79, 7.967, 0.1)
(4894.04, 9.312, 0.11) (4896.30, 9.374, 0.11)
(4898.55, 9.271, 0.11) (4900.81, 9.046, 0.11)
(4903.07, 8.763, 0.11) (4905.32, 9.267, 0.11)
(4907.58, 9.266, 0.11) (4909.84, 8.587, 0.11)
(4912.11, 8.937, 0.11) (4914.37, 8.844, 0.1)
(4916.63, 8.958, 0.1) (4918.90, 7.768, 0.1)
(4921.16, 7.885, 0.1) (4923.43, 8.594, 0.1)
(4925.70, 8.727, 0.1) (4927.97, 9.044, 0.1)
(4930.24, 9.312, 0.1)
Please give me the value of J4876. 8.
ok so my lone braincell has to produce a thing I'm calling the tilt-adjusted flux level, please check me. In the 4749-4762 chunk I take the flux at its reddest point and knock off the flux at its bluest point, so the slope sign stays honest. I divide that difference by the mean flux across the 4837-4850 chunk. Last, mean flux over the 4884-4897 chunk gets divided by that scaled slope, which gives -185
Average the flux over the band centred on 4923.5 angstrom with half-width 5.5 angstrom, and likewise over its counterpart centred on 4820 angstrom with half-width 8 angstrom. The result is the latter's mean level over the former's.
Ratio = 1.10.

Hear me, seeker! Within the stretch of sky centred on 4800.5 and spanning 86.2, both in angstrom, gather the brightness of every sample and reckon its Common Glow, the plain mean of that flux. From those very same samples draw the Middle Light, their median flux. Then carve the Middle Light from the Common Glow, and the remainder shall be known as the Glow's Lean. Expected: -0.02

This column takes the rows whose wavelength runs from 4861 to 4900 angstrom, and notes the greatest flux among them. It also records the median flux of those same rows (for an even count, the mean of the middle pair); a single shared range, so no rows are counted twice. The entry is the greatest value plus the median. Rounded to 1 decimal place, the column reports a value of 18.0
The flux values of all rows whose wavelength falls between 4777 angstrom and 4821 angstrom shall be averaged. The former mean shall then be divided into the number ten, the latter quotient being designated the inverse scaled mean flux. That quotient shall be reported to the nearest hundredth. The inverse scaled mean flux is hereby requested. 1.09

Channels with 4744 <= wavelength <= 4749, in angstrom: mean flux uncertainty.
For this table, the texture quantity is 0.120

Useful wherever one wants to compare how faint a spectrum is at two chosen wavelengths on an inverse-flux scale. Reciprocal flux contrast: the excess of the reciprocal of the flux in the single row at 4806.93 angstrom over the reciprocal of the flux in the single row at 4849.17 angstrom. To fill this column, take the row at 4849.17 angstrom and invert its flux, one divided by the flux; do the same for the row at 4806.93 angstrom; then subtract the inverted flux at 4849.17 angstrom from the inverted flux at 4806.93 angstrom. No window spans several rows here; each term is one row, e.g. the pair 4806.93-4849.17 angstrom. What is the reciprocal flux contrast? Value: -0.002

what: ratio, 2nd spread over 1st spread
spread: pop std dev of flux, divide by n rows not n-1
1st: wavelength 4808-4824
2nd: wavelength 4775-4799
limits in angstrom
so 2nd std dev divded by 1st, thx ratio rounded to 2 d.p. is 1.53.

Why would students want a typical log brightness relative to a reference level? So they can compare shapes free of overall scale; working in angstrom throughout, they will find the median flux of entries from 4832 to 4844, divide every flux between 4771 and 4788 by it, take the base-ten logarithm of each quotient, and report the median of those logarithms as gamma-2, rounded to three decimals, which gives 0.009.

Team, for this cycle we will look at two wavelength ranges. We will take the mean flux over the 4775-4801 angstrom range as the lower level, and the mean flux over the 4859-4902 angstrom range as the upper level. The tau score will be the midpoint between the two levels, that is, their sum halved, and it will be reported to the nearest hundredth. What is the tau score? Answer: 8.79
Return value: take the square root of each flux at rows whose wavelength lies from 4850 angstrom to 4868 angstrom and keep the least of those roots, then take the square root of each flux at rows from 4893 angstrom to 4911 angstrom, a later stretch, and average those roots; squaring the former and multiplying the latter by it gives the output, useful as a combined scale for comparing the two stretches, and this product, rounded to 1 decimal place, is 17.8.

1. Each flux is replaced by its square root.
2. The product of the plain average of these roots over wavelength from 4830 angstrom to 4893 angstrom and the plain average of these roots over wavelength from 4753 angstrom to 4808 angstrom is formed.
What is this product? 8.80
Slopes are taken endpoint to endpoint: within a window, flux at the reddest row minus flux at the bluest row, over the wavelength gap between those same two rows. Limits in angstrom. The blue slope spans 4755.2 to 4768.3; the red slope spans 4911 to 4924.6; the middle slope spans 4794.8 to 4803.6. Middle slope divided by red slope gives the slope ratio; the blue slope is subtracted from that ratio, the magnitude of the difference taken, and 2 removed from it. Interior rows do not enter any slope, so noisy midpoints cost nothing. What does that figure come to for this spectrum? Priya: -1.4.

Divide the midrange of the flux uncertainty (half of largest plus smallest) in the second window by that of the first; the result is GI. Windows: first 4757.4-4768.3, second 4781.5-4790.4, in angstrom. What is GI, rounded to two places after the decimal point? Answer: 0.96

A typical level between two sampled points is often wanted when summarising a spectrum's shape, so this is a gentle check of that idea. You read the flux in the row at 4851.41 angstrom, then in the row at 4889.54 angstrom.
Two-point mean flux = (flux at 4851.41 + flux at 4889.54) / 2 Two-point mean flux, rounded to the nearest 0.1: 8.7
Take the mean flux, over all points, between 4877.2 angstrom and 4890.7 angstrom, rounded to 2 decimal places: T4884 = 8.74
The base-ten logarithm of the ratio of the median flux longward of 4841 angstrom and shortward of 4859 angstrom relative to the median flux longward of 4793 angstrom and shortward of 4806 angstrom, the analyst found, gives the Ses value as -0.012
